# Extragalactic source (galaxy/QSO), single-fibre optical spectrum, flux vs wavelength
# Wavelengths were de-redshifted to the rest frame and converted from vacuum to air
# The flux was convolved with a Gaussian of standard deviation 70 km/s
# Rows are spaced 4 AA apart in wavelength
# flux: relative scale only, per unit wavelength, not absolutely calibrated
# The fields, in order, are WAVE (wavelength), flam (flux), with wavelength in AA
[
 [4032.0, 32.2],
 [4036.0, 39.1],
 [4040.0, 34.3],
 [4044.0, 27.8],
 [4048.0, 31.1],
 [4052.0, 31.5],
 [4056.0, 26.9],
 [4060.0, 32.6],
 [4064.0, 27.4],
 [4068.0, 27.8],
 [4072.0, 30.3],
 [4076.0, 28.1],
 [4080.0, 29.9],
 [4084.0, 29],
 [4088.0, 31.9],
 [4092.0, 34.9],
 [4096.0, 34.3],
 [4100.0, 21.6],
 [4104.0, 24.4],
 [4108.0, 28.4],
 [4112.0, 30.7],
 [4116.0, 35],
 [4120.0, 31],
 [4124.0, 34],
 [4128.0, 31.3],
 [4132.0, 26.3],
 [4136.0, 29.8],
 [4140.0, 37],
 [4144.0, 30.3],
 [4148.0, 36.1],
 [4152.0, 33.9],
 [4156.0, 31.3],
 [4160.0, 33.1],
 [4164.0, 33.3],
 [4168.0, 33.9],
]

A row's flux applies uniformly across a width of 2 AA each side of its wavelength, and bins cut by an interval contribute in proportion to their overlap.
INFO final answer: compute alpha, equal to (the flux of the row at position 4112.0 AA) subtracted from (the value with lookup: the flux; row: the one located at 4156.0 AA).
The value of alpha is 1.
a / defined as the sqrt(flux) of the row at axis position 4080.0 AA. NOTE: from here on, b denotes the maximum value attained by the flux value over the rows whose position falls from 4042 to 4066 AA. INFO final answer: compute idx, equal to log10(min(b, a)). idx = 0.738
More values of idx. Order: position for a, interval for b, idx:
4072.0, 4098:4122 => 0.741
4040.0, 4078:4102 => 0.768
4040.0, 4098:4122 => 0.768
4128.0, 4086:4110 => 0.748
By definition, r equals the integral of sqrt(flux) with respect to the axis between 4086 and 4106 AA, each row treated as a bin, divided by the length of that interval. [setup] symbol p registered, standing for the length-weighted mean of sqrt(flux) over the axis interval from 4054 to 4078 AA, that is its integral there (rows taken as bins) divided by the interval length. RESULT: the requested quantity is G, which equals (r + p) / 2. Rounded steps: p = 5.37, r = 5.40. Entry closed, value 5.38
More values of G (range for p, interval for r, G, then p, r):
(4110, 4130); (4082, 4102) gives 5.59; 5.69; 5.49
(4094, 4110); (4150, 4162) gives 5.46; 5.19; 5.72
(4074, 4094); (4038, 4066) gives 5.52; 5.54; 5.49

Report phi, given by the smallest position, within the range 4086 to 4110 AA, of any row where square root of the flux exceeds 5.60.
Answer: 4088.0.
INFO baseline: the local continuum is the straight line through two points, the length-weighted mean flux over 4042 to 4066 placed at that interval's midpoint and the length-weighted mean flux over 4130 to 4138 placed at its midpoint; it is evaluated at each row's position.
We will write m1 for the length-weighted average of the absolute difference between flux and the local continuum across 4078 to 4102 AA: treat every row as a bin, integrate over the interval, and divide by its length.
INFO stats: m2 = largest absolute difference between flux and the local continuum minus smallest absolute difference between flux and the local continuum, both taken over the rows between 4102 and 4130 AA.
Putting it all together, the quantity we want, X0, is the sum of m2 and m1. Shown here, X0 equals 10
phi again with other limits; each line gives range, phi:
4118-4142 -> 4124.0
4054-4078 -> 4060.0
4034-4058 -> 4036.0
